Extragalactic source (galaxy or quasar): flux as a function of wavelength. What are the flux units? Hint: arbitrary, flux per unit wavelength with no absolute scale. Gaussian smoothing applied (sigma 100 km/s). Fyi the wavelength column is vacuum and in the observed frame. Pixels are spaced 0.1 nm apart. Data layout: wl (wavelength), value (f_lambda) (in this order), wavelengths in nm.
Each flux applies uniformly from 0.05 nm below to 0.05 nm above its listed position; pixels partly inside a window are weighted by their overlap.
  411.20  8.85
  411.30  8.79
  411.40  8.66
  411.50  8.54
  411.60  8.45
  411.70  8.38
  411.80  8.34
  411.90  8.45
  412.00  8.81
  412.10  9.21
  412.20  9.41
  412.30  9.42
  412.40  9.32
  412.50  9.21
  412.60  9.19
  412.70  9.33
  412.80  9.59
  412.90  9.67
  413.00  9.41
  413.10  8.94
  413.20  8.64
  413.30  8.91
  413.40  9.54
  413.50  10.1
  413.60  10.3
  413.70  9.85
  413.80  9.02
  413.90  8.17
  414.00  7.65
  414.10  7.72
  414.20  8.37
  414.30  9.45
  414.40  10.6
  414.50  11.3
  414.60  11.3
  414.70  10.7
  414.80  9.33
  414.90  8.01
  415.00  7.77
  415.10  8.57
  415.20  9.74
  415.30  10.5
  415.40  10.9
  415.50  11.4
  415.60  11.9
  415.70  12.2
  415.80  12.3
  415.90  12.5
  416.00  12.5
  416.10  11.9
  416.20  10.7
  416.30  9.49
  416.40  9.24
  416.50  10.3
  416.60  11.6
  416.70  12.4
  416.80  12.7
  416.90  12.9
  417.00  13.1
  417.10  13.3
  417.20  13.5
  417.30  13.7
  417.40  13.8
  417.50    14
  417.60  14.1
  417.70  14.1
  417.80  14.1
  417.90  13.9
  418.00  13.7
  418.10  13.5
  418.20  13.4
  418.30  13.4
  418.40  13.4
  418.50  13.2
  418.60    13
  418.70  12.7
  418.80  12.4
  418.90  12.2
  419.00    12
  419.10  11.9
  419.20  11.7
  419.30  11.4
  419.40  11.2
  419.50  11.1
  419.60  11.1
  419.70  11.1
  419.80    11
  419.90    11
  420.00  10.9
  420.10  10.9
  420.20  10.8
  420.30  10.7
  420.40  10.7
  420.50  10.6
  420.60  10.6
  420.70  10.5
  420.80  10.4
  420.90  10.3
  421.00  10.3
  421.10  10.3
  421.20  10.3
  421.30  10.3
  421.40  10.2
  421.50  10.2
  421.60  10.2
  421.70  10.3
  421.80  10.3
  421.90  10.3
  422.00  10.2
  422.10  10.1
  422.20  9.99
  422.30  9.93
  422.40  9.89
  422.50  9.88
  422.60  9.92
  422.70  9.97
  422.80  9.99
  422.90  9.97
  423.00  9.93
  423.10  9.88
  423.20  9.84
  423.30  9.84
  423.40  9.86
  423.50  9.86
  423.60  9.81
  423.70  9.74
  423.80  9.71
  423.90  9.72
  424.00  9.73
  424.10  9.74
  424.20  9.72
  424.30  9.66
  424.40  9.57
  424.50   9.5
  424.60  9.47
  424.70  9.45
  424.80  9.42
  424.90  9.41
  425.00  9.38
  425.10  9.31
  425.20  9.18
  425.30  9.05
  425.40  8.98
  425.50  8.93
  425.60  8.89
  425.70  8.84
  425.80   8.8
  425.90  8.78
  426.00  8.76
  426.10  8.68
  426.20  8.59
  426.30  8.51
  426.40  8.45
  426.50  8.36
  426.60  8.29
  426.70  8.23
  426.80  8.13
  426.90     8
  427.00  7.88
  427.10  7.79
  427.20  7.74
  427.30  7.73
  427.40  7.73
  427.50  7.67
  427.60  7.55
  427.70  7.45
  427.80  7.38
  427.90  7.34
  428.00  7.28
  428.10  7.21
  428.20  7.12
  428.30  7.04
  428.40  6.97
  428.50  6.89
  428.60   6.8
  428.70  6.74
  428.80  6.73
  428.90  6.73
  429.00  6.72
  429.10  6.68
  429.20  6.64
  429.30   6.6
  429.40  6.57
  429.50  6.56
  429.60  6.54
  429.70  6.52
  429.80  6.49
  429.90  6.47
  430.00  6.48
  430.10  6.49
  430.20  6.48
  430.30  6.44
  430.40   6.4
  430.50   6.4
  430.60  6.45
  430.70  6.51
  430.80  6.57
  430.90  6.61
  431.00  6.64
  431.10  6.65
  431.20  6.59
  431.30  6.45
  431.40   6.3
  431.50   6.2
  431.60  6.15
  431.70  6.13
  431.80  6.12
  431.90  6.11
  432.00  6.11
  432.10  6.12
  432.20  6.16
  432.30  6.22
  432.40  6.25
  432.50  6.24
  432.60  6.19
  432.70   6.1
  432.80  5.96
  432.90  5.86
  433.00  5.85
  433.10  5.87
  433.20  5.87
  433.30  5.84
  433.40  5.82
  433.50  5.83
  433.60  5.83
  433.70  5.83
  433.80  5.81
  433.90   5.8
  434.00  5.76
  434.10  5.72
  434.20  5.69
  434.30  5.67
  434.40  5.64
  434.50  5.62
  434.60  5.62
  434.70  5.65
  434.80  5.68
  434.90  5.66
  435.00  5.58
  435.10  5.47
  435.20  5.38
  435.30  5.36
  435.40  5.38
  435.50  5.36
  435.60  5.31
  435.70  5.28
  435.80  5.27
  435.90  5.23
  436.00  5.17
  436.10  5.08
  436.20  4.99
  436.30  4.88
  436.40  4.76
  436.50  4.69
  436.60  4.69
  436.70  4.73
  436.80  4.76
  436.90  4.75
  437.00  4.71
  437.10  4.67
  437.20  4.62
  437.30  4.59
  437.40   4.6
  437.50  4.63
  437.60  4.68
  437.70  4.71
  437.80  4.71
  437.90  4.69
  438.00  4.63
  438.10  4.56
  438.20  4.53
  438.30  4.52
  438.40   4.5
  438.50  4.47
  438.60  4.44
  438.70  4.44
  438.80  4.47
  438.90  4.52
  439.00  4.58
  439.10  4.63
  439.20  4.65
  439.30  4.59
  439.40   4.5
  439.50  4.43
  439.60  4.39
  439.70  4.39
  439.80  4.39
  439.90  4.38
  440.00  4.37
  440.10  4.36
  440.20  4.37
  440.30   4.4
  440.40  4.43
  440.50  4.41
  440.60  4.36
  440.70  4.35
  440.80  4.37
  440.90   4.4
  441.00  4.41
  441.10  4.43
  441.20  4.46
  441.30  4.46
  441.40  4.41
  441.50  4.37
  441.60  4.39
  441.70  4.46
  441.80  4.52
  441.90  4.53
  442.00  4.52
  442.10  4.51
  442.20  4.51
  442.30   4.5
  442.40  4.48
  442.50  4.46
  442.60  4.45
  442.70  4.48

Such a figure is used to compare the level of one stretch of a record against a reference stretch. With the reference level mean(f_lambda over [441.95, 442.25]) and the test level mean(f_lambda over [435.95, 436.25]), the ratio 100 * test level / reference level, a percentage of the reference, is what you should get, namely 113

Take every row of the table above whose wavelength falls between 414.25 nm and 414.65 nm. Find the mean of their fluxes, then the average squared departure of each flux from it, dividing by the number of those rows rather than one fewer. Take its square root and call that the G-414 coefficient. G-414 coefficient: 0.76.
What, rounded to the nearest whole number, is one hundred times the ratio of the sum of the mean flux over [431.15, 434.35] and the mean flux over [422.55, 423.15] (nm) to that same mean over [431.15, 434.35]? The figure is 265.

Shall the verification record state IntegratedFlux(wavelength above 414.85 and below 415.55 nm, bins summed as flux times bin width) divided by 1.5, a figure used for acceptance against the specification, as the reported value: 4.46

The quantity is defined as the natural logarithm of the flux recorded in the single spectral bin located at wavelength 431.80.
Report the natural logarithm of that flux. 1.81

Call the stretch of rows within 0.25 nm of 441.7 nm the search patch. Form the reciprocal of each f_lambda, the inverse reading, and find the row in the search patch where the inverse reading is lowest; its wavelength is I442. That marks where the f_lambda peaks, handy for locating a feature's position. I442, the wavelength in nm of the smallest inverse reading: 441.90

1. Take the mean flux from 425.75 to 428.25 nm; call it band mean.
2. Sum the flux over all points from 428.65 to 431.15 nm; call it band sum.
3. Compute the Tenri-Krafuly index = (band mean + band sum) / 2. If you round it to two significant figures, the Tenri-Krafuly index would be 86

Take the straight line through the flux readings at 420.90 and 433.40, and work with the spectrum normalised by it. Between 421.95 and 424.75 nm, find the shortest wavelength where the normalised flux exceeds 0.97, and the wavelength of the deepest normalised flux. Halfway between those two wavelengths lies 422.20 nm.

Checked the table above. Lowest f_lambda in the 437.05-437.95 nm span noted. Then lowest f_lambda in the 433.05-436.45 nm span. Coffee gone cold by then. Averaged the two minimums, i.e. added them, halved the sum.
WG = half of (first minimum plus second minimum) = 4.7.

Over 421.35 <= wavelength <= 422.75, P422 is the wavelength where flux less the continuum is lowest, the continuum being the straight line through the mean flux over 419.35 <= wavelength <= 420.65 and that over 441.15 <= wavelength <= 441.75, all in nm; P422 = 422.40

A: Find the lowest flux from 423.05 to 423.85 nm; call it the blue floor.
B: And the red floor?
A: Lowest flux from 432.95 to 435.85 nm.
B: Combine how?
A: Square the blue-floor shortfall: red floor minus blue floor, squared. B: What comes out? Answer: 20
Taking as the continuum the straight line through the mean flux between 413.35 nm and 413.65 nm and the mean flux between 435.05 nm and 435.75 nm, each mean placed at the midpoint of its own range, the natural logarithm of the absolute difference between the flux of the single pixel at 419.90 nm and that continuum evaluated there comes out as 0.86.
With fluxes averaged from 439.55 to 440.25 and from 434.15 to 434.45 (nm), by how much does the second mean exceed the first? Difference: 1.3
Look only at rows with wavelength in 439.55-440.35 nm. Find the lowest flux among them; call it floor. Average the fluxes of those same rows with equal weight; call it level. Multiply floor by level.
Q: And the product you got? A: 19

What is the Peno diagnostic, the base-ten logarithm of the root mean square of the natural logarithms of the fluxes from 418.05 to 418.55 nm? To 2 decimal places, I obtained 0.41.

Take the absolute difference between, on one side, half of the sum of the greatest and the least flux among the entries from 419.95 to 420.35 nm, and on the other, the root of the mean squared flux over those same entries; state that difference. 0.025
